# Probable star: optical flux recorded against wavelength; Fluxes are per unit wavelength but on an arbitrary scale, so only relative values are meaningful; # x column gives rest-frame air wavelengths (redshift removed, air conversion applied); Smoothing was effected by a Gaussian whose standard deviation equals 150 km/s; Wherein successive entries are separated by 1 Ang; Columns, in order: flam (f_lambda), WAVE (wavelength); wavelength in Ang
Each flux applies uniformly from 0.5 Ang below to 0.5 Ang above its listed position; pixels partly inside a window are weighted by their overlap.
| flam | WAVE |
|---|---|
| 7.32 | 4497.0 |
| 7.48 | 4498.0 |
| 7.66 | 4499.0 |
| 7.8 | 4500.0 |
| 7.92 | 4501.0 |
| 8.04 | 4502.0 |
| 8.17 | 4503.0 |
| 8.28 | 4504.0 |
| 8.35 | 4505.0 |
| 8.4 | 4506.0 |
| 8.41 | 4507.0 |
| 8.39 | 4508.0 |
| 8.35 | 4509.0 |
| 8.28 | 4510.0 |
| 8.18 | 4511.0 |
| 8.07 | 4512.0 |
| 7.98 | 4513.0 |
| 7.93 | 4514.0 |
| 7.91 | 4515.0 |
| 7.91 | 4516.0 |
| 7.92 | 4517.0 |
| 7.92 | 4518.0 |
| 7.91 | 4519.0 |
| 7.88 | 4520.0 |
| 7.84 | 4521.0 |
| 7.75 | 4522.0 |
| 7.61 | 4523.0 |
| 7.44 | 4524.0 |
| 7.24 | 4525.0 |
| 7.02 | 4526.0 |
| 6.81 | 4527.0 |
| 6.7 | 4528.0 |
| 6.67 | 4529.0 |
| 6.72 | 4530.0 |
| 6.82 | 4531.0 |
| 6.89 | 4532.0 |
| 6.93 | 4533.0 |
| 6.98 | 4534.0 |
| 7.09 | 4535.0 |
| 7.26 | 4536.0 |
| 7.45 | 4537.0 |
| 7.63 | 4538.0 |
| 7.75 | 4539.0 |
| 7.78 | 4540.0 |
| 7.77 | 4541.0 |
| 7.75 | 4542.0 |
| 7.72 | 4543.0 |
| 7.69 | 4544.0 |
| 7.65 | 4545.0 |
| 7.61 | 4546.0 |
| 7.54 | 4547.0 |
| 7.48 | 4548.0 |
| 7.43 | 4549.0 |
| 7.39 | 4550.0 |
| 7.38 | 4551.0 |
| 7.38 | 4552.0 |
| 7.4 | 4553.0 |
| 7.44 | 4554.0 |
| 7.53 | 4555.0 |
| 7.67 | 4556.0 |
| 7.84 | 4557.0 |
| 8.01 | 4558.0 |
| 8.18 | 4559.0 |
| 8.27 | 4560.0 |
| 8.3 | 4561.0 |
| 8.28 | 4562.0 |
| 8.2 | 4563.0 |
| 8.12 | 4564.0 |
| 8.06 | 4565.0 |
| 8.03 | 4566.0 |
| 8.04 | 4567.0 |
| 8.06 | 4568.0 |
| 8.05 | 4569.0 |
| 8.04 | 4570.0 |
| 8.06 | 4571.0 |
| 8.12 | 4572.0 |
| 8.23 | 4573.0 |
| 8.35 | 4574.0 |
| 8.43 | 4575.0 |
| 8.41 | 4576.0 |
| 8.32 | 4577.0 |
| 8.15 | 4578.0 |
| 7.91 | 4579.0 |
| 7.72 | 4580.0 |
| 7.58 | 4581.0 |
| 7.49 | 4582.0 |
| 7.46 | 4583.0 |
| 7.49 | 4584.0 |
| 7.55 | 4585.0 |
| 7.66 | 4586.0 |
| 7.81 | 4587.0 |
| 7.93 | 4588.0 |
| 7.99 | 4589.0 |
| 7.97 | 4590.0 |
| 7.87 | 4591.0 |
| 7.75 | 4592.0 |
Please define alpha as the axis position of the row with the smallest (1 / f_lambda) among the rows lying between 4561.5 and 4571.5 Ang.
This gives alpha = 4562.0 Ang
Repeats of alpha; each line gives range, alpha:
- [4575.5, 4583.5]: 4576.0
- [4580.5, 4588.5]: 4588.0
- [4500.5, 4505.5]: 4505.0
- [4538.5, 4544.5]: 4540.0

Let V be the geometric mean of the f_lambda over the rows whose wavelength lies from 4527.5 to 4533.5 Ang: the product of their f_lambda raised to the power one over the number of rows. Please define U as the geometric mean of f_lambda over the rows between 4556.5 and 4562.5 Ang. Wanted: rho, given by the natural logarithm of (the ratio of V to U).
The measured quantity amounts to -0.18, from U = 8.14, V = 6.79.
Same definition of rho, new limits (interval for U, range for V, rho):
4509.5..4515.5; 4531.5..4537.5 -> -0.13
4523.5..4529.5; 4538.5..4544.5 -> 0.10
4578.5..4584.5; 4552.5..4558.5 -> 0.01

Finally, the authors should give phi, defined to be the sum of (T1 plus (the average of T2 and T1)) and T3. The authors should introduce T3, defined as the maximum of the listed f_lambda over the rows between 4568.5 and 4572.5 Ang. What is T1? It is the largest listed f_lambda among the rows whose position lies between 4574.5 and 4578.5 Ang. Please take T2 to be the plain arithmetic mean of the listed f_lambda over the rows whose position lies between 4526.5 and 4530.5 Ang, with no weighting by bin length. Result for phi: 24.1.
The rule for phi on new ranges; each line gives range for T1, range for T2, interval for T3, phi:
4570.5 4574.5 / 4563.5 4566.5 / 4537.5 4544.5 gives 24.3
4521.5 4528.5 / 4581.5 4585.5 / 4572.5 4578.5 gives 23.8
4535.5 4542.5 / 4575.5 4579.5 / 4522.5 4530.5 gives 23.4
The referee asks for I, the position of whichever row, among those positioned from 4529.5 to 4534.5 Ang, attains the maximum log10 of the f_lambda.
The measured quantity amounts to 4534.0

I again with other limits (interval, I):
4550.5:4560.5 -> 4560.0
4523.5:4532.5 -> 4524.0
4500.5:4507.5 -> 4507.0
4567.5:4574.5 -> 4574.0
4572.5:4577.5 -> 4575.0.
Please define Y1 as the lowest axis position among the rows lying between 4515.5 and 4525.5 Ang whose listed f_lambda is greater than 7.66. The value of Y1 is 4516.0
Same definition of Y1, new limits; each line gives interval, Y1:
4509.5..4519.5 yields 4510.0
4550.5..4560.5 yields 4556.0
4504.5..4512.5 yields 4505.0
